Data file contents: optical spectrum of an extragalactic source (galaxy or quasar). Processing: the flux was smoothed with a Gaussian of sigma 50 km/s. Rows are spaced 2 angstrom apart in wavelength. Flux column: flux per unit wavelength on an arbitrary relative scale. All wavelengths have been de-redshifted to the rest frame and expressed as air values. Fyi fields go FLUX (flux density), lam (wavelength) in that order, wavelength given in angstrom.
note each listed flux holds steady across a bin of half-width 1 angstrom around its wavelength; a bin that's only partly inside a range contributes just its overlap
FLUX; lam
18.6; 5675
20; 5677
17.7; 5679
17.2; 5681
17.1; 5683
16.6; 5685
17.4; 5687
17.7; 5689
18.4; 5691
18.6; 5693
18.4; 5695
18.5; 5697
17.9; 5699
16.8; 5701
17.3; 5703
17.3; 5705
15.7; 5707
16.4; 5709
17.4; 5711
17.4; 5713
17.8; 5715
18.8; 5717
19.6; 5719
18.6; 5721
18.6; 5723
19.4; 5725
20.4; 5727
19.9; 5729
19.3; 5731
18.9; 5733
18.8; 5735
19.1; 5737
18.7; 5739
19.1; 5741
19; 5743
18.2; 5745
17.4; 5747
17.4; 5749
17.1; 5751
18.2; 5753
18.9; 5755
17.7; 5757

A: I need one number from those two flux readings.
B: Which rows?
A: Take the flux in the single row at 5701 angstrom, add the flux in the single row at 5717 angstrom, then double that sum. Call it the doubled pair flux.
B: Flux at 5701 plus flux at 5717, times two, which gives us 71.2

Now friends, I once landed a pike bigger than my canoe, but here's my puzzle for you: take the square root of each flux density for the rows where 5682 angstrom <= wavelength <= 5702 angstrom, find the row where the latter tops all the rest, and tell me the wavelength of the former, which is 5693 angstrom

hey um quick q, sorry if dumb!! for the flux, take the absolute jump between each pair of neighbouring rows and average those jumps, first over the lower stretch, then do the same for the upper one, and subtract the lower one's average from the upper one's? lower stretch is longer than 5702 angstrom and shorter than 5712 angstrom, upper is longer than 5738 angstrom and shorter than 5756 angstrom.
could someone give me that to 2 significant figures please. -0.30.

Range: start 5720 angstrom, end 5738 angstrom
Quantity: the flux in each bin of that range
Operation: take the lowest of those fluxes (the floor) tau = 18.6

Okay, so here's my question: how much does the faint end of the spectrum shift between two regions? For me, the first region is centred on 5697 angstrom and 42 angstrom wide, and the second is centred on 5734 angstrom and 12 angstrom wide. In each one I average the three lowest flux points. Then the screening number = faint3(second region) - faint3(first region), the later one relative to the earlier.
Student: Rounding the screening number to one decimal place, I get 2.6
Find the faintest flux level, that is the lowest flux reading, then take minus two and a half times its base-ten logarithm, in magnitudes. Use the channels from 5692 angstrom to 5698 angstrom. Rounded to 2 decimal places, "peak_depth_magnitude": -3.16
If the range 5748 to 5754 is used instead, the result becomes -3.08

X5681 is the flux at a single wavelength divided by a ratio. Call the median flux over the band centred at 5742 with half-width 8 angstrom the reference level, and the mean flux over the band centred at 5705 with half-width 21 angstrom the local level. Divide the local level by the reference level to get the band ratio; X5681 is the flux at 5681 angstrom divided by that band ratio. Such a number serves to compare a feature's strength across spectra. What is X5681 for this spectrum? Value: 18.1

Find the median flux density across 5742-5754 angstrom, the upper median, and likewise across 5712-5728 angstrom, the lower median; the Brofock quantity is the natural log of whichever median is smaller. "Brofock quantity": 2.88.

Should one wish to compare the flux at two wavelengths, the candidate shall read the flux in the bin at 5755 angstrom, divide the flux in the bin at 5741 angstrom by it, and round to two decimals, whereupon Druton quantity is 1.01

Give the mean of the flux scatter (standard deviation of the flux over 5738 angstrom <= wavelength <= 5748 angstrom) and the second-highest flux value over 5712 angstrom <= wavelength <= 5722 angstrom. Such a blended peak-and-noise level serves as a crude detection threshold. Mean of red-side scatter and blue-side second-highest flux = 9.7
